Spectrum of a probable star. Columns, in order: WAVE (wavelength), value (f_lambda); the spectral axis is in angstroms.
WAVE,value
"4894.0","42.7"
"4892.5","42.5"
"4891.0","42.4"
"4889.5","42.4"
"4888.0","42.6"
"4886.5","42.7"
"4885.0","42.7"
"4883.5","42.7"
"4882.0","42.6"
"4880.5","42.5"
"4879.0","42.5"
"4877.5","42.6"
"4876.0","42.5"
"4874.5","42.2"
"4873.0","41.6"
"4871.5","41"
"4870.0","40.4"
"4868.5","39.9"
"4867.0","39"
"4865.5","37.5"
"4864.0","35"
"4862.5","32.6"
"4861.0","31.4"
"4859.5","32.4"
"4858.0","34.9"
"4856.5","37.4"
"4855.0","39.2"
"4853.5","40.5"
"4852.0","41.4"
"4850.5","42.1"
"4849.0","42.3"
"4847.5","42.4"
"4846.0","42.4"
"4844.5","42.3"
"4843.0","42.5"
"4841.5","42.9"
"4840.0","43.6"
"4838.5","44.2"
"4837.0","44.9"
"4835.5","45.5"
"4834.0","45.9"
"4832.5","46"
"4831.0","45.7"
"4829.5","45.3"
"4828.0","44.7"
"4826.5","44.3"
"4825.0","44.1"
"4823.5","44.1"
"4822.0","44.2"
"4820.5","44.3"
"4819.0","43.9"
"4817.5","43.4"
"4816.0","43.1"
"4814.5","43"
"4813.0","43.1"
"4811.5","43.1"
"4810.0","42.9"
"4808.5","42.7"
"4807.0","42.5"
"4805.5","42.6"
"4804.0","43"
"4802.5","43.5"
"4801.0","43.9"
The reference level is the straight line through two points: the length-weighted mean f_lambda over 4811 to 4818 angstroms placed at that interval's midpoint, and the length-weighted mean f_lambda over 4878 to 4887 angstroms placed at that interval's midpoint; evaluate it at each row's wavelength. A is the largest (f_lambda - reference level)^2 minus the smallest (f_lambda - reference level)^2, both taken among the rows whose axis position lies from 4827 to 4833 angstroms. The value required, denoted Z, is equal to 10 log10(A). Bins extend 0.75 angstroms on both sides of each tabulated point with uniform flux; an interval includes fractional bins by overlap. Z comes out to 8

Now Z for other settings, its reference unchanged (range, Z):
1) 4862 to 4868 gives 20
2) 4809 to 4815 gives -12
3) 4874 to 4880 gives -7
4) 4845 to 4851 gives -5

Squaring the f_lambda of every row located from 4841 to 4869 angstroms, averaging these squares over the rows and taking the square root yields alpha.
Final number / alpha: 39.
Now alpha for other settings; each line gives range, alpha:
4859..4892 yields 40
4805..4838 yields 44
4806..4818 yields 43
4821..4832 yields 45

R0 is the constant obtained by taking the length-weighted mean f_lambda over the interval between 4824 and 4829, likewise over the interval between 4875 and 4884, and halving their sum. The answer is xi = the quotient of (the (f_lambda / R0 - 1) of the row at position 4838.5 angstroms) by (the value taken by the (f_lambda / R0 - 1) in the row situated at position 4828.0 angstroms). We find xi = 0.6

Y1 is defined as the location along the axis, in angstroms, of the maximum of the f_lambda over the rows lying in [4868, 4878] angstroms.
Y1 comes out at 4877.5 angstroms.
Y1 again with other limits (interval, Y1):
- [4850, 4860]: 4850.5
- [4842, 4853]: 4843.0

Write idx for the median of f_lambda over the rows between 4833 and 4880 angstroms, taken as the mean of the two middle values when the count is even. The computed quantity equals 42.1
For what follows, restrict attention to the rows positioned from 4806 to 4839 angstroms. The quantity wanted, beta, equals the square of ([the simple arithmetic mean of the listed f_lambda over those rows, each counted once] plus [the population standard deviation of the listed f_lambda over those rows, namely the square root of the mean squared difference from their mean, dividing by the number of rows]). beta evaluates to 2042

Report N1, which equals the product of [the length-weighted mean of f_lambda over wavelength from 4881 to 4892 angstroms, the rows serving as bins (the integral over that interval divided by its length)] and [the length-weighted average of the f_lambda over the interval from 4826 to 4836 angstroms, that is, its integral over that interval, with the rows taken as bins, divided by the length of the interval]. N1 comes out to 1932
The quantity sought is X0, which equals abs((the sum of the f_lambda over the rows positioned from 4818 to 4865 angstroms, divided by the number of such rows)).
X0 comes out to 41.7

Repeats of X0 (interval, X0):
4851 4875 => 37.9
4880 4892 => 42.6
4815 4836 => 44.6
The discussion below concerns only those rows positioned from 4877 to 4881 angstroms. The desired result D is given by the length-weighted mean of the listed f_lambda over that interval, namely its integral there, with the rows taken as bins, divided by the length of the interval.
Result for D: 42.5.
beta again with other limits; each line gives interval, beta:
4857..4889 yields 1886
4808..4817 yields 1860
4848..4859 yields 1782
